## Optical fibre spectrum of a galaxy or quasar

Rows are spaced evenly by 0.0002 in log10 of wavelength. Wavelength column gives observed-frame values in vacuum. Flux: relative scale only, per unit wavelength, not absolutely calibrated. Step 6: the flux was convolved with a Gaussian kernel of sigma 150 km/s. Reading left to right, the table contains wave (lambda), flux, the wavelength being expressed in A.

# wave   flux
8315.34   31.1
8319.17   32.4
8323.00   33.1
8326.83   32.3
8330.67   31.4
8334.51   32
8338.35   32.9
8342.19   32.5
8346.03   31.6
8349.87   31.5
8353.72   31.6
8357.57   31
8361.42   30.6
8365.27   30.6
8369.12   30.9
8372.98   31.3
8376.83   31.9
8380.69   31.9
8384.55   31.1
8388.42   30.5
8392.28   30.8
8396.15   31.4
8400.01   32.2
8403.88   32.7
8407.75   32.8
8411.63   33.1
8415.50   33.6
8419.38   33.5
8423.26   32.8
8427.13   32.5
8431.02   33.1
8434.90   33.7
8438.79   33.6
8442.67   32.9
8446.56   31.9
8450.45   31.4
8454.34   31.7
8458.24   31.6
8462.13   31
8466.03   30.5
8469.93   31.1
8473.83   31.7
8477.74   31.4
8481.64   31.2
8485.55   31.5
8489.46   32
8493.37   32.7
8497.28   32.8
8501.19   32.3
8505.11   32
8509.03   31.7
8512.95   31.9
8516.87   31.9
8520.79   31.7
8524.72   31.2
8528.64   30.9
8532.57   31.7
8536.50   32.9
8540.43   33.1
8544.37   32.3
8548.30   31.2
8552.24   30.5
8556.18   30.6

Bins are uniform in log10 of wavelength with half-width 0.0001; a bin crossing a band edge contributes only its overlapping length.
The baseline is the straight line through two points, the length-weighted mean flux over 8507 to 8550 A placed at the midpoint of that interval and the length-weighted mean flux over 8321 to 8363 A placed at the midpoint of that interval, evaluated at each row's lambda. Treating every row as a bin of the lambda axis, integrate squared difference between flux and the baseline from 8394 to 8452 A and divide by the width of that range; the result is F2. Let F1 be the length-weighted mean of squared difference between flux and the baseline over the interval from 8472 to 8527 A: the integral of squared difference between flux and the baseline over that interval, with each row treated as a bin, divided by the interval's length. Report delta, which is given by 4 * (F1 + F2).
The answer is 6.1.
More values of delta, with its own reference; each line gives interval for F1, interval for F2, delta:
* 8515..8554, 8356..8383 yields 5.6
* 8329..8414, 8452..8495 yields 4.4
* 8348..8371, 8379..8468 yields 7.9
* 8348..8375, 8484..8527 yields 4.0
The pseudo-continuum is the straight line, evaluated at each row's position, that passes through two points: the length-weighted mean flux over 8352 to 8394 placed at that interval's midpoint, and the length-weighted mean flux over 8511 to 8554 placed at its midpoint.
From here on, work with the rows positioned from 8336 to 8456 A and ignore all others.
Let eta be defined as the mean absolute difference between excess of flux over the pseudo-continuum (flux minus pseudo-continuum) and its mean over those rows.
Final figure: 0.80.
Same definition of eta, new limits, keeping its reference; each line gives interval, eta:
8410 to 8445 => 0.36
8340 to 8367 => 0.55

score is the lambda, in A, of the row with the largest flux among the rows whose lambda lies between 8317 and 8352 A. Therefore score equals 8323.00 A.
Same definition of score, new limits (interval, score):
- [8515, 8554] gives 8540.43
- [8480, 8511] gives 8497.28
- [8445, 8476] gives 8446.56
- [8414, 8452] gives 8434.90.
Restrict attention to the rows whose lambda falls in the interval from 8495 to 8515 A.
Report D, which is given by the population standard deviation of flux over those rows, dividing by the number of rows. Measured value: 0.38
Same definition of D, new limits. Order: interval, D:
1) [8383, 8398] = 0.34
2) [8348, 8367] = 0.43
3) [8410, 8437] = 0.41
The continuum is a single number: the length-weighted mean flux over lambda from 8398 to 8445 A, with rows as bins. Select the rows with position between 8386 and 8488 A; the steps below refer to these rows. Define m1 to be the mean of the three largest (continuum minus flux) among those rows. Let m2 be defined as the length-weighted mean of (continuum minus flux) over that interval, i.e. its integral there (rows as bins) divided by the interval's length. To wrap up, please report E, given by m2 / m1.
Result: 0.39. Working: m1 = 2.4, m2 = 0.96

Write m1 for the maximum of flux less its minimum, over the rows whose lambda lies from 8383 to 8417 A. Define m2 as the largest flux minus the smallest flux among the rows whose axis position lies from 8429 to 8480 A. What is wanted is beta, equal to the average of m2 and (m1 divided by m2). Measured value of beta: 2.08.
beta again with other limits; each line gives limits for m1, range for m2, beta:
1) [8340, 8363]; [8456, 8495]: 1.53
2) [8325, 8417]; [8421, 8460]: 1.82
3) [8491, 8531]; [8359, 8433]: 1.86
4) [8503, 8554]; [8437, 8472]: 1.97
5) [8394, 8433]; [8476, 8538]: 1.55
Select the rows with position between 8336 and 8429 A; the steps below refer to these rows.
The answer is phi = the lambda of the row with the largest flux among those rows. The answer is 8415.50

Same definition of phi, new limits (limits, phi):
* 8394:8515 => 8434.90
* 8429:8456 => 8434.90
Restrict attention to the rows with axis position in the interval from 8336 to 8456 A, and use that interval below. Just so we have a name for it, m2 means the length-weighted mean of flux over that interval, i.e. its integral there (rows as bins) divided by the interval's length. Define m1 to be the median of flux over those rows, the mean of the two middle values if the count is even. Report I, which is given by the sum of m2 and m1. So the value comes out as 64.0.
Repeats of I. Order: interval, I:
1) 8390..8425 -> 65.3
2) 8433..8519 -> 63.7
